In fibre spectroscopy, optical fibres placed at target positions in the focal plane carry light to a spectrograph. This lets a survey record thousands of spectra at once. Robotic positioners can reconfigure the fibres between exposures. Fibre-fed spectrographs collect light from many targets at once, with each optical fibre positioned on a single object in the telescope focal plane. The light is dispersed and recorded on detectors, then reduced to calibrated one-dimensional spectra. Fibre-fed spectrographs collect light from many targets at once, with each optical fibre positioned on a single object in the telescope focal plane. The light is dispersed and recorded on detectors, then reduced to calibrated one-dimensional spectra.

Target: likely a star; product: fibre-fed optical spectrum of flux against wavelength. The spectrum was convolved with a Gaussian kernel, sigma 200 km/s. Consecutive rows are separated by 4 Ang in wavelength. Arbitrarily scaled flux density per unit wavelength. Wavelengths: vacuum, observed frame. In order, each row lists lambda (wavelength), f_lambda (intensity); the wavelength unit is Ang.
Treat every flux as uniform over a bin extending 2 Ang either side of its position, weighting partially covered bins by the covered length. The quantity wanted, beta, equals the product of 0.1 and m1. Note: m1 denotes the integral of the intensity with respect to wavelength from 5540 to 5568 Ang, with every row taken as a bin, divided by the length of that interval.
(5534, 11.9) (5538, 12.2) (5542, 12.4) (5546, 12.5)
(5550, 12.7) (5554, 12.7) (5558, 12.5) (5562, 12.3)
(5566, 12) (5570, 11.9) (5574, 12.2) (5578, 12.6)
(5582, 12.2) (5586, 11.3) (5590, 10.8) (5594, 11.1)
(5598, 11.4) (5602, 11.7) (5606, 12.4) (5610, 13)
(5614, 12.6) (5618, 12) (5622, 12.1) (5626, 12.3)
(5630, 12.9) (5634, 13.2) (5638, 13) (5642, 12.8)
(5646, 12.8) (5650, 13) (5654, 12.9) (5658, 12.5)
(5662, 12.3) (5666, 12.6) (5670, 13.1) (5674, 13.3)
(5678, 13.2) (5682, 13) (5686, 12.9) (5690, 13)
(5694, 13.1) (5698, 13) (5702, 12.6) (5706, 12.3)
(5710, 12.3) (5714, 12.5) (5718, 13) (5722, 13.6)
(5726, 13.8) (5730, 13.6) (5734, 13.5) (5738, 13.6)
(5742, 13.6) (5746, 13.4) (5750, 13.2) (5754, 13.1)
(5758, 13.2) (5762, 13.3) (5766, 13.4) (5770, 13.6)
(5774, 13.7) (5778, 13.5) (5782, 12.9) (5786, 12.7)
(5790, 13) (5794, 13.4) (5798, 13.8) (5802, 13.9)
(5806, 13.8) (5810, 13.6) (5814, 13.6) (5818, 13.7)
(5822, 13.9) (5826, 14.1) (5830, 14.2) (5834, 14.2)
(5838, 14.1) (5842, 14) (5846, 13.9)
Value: 1.24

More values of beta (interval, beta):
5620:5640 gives 1.27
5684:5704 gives 1.29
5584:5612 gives 1.17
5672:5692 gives 1.31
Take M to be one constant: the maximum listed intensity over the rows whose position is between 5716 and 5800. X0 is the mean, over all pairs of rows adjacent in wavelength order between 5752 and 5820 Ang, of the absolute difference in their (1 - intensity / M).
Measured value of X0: 0.0145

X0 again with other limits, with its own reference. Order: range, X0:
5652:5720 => 0.0168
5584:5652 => 0.0249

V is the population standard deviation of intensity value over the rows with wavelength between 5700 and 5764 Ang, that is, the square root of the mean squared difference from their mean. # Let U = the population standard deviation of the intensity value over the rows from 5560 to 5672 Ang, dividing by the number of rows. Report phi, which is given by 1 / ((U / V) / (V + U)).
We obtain 0.84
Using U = 0.62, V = 0.48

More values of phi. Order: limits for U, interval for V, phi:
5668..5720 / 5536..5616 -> 1.61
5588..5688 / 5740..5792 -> 0.41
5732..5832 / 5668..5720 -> 0.61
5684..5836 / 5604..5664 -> 0.62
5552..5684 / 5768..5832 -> 0.66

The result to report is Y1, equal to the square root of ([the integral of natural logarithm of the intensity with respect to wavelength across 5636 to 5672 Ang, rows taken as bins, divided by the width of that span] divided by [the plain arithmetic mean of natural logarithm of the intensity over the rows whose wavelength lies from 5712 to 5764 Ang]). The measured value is 0.99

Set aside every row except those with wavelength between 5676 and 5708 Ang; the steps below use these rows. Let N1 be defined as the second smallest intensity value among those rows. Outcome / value 12.6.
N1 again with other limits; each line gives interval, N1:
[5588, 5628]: 11.1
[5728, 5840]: 12.9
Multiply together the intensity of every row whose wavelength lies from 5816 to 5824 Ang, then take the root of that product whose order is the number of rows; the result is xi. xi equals 13.8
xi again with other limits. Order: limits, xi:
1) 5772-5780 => 13.6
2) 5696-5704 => 12.8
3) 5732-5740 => 13.5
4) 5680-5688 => 12.9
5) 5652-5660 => 12.7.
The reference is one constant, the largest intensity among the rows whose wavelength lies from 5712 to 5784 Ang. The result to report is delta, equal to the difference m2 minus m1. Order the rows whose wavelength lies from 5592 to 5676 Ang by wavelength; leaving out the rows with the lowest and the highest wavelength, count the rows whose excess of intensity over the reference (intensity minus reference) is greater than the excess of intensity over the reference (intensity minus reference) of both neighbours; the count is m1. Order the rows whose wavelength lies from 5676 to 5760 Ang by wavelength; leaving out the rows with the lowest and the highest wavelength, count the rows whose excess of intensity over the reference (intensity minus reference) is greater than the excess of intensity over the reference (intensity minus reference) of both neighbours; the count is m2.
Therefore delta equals -1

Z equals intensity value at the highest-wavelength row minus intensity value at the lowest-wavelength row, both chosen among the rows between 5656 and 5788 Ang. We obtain 0.20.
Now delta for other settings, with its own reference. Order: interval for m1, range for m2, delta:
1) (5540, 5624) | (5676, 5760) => 0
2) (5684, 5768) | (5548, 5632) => 0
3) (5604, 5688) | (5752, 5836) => -2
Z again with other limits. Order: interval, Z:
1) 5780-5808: 0.90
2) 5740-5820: 0.10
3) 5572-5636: 1.00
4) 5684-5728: 0.90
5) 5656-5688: 0.40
